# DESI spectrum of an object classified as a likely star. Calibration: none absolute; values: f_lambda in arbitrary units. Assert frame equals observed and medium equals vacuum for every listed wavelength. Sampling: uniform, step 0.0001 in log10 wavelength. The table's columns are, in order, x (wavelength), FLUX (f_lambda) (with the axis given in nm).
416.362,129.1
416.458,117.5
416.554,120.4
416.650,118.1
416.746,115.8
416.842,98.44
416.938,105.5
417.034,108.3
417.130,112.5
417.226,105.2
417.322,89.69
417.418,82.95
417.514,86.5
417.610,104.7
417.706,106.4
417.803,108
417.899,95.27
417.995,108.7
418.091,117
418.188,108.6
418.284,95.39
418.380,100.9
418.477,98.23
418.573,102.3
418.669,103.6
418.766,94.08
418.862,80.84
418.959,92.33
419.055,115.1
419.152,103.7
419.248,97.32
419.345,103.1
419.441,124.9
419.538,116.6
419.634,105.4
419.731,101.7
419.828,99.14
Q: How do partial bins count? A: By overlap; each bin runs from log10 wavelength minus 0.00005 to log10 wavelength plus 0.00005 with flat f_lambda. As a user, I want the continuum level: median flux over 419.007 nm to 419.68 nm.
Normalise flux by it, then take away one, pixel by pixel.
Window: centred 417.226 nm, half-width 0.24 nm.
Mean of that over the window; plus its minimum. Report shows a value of -0.27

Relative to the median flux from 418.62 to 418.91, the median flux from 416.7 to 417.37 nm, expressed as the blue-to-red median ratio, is 1.12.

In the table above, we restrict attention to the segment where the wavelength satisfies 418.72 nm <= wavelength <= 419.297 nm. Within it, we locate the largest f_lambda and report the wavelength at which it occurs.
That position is 419.055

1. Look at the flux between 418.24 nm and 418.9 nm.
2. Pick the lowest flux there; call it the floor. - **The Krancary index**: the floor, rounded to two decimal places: 80.84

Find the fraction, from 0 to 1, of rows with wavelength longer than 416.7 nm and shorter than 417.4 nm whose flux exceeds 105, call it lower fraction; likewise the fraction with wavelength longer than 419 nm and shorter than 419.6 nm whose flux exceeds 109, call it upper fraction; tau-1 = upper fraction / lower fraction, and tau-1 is 0.70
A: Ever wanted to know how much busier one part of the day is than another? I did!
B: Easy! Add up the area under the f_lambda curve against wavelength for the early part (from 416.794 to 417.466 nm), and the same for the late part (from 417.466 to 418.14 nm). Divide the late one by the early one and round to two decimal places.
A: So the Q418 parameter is 1.04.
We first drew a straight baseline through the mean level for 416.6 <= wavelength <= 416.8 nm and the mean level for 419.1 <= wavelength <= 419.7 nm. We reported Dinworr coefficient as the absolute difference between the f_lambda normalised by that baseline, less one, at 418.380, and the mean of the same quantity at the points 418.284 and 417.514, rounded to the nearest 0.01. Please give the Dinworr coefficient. 0.10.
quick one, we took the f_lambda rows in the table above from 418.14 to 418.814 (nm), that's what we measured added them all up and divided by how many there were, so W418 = 100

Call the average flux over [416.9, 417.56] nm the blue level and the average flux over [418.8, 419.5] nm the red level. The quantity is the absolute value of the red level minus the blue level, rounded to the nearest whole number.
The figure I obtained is 4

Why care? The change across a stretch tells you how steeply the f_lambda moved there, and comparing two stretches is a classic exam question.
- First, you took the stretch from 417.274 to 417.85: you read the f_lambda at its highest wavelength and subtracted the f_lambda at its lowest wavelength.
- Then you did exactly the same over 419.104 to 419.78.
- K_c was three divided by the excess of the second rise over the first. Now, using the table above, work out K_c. -0.15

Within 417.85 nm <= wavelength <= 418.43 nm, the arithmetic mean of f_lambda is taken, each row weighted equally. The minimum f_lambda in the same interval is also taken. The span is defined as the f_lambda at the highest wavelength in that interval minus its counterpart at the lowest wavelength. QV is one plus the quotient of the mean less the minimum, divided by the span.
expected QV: 2.6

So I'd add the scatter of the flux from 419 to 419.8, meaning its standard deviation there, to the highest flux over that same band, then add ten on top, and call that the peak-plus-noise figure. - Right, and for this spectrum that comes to 144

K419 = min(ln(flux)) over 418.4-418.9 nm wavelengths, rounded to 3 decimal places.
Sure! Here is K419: 4.392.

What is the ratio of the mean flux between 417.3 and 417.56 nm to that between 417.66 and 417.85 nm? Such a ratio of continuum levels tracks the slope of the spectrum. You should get 0.81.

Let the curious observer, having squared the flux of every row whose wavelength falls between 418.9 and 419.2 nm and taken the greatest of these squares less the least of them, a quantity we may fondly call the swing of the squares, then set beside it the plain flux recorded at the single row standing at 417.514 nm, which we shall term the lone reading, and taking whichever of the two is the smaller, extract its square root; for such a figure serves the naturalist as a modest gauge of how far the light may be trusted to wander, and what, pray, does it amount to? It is 9.3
